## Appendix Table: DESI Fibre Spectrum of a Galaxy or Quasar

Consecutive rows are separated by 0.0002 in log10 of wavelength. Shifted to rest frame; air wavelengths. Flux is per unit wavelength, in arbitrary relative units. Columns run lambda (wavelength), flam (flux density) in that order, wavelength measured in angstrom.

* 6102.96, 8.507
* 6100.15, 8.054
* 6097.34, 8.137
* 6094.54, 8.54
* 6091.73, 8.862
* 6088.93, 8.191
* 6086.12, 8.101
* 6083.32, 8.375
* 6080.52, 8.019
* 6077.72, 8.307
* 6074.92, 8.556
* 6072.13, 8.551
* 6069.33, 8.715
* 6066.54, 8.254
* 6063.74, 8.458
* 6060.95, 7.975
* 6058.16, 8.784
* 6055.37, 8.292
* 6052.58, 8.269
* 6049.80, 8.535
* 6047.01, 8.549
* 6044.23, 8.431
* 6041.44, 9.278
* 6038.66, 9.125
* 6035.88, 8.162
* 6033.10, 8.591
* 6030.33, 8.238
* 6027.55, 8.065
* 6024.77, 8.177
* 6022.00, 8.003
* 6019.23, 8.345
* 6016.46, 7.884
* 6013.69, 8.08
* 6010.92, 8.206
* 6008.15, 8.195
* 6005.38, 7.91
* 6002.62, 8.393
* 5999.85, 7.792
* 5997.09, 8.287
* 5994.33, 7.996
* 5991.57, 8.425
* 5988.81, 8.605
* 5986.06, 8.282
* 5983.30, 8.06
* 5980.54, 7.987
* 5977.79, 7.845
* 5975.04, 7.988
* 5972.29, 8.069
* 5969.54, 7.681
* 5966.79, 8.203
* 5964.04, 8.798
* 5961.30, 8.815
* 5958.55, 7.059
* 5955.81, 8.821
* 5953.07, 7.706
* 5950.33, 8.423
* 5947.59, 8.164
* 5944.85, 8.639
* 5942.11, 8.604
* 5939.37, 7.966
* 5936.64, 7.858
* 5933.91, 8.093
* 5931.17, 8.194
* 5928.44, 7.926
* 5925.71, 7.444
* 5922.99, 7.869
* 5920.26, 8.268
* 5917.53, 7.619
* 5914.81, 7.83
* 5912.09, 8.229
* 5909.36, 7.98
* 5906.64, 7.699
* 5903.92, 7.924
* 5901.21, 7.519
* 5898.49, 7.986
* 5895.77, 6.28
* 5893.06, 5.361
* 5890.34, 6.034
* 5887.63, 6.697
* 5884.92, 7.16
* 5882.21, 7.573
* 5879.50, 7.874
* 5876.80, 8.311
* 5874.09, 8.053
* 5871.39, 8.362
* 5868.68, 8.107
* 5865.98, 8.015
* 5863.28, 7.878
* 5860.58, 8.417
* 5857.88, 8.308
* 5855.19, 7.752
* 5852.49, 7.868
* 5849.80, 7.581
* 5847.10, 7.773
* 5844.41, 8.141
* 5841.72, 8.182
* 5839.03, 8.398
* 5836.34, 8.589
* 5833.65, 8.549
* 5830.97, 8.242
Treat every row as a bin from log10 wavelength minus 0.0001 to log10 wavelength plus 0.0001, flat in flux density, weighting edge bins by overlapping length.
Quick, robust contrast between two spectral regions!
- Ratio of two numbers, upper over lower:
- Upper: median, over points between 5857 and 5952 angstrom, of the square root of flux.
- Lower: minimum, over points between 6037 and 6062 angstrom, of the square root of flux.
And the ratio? 1.00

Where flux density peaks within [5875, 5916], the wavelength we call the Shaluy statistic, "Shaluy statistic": 5876.80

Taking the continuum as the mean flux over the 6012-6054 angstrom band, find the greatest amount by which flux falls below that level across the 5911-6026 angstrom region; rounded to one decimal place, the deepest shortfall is 1.3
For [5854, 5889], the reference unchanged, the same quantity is 1.7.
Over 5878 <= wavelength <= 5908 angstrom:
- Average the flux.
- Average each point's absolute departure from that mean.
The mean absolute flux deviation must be 0.73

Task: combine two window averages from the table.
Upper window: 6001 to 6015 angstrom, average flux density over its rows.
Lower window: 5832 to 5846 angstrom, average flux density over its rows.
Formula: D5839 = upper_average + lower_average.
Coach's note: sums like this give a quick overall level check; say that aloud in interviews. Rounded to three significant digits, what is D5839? 16.5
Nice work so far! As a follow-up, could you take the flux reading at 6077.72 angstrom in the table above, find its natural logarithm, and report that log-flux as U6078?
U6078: 2.12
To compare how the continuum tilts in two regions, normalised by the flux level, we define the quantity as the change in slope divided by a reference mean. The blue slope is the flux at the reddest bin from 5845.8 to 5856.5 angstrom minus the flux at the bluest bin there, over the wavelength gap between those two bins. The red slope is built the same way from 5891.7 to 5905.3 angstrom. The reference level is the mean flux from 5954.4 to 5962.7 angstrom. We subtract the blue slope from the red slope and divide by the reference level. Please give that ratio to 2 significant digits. 0.029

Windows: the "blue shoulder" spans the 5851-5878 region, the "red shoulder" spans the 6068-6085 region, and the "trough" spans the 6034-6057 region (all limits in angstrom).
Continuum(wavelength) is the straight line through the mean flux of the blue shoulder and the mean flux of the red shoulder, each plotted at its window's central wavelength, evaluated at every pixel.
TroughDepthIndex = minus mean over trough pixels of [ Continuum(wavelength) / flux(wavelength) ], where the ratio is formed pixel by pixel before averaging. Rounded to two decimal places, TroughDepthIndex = -0.98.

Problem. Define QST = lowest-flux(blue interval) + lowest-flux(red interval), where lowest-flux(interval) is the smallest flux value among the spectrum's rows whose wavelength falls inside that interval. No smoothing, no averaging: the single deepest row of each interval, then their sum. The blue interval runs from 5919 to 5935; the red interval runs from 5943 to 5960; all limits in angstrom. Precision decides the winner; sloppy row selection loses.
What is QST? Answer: 14.5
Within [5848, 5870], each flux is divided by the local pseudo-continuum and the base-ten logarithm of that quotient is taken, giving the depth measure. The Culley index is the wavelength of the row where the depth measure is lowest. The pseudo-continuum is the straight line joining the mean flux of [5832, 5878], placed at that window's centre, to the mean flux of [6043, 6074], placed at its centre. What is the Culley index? 5849.80 angstrom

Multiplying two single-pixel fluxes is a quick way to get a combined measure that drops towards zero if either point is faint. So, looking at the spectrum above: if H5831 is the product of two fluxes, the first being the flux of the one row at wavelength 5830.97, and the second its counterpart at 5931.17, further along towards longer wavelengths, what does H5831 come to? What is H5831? 67.5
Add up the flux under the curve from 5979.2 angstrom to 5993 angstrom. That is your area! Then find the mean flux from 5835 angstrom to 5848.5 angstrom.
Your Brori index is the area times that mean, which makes 937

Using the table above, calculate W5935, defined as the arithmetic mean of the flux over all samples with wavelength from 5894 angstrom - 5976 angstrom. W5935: 8.0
